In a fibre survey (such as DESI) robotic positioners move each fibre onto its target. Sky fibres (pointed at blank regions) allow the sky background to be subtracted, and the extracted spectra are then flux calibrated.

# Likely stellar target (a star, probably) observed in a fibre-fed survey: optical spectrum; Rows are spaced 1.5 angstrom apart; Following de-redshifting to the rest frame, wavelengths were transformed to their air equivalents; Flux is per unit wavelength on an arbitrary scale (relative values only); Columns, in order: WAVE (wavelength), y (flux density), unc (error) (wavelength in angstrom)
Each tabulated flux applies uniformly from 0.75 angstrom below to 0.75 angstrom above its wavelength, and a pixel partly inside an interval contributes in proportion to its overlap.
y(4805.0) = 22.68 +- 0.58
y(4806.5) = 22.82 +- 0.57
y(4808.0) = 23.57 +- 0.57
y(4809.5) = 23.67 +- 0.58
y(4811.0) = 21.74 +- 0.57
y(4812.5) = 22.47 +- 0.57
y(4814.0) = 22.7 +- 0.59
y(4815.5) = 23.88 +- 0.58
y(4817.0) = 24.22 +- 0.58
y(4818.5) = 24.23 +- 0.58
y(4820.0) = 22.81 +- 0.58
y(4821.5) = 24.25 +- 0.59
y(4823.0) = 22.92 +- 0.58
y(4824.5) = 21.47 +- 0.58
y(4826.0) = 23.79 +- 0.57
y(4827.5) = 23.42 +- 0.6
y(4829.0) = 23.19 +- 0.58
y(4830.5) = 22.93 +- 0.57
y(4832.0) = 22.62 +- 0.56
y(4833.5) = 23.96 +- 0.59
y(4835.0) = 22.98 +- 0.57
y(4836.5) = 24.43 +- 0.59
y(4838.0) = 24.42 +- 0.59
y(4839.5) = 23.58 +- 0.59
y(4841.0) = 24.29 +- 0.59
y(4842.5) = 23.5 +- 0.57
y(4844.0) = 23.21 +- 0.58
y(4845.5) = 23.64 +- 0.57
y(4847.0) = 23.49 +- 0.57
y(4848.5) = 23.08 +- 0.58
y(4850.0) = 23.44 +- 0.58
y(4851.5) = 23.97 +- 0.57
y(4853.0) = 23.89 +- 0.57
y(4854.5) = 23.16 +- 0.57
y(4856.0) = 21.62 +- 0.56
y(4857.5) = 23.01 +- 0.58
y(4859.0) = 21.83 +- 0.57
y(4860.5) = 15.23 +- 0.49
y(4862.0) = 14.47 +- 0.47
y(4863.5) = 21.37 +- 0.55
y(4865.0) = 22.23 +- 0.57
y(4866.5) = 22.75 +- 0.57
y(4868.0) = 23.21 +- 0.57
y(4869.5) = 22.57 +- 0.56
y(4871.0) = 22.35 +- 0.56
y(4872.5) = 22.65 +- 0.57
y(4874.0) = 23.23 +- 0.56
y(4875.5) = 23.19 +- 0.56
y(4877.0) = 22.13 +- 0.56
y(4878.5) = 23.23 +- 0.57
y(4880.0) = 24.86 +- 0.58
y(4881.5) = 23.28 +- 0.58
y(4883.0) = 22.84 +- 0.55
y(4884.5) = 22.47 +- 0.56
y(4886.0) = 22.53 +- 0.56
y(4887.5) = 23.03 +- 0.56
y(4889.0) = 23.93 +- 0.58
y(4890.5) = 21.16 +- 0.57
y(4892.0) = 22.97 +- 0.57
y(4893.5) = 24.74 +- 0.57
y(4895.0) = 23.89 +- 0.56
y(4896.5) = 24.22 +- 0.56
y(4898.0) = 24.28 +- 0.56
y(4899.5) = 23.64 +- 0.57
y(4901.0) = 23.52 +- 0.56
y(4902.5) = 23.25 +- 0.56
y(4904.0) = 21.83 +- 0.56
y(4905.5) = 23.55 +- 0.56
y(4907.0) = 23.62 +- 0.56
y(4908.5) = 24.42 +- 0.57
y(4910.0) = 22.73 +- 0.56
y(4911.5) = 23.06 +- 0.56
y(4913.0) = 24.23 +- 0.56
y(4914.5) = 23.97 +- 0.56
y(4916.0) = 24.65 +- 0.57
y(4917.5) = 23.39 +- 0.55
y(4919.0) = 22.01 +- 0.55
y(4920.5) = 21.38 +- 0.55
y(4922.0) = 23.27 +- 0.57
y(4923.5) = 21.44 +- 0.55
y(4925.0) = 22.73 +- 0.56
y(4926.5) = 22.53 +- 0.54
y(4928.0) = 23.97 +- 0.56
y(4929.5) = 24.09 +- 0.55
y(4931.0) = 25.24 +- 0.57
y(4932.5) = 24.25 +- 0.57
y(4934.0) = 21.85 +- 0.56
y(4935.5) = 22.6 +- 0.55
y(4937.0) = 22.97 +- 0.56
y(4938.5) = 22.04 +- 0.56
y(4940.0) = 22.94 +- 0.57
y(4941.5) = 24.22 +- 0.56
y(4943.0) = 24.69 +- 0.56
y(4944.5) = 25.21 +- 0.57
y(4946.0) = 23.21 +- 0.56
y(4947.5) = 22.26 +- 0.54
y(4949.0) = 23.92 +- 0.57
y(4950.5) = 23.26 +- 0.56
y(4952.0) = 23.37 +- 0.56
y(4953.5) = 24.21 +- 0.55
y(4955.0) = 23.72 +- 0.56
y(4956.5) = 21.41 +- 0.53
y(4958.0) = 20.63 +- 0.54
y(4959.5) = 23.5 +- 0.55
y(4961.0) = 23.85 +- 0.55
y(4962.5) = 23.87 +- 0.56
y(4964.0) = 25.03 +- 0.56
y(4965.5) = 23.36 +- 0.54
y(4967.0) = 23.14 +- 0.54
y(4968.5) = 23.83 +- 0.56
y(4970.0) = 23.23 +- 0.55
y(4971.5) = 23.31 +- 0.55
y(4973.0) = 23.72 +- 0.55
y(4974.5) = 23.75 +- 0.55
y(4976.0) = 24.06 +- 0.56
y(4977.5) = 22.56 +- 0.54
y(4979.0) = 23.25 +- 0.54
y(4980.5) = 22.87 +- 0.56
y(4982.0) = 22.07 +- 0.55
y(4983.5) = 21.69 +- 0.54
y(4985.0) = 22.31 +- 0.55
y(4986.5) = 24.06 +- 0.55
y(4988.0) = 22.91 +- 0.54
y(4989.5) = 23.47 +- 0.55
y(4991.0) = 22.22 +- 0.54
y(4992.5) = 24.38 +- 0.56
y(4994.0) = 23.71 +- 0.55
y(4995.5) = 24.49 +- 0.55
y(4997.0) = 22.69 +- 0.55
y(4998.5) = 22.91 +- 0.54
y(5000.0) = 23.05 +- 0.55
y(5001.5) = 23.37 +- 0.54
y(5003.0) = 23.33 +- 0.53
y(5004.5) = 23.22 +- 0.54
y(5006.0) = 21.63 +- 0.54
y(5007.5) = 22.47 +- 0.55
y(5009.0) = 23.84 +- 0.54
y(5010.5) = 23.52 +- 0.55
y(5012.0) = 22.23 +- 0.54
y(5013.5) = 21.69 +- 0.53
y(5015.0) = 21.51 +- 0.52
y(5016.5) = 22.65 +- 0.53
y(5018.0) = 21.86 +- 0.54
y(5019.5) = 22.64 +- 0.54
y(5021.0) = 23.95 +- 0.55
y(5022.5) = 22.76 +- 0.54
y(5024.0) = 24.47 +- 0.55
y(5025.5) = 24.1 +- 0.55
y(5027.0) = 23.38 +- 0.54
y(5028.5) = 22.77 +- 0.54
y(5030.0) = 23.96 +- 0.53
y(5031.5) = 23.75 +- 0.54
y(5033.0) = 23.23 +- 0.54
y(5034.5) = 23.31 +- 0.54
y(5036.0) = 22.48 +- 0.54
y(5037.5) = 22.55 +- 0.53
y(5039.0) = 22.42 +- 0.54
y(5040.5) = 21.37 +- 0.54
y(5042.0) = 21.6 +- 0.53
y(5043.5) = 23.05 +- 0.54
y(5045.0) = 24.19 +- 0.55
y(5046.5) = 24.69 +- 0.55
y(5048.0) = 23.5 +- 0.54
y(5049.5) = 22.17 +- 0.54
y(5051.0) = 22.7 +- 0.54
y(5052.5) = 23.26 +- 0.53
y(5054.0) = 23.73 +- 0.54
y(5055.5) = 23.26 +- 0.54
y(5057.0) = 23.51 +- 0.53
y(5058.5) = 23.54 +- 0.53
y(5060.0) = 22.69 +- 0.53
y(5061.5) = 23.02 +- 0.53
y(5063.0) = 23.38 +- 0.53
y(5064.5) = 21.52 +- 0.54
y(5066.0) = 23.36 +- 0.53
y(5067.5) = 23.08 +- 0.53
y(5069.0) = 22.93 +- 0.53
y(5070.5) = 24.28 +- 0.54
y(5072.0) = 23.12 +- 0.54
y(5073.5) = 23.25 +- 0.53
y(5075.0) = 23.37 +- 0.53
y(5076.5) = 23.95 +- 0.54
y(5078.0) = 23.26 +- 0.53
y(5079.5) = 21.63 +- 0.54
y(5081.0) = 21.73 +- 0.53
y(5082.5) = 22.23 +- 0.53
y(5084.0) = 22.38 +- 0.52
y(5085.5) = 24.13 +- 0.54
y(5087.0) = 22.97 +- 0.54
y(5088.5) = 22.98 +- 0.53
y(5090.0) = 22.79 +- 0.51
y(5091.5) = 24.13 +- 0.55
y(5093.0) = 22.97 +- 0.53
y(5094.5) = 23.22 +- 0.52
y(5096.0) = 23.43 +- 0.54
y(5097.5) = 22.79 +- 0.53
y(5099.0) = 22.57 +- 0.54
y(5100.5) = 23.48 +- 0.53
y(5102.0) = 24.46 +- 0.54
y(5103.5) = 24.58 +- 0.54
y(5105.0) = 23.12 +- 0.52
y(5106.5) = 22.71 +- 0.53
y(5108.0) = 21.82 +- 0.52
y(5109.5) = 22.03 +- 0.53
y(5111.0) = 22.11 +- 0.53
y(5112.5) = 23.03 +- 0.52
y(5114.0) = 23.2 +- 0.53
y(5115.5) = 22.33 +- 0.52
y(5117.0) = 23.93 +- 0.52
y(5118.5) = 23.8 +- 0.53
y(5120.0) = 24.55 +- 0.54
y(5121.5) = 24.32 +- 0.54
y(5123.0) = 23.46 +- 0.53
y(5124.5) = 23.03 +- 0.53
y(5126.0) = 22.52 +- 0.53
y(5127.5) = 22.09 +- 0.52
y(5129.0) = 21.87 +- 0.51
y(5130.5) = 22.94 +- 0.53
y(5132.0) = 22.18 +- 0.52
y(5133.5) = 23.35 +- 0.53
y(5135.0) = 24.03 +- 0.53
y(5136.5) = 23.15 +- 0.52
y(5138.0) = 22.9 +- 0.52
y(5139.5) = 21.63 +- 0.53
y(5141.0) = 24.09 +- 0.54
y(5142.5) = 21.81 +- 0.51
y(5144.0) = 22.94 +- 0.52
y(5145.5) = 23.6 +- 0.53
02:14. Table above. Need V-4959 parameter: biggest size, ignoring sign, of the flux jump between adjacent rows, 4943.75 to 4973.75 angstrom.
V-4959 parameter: 2.9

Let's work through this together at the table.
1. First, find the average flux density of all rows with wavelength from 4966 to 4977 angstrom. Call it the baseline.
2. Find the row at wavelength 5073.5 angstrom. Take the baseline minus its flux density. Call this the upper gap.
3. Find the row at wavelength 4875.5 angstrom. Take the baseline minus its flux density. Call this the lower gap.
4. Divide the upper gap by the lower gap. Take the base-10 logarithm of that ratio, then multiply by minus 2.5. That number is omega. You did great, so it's 0.2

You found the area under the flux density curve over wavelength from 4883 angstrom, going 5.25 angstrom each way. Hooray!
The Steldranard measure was 243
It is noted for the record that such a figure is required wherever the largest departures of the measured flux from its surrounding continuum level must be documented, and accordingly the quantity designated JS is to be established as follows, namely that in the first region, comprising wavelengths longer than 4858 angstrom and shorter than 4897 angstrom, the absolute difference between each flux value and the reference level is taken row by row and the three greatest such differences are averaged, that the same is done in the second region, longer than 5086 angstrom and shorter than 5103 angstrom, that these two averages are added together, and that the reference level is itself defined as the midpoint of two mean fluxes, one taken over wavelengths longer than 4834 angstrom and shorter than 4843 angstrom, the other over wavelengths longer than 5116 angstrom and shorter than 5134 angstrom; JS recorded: 7.4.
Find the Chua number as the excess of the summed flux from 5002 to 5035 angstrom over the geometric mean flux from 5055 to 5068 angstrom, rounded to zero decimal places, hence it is 483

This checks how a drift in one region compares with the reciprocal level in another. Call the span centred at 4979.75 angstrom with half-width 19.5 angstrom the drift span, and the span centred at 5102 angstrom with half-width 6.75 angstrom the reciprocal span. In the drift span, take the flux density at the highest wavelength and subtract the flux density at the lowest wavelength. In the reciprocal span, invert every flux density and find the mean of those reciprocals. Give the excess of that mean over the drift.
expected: 1.0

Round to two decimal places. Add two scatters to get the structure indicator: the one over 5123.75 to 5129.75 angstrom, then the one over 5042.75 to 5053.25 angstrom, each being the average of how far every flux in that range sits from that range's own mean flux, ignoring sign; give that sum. 1.05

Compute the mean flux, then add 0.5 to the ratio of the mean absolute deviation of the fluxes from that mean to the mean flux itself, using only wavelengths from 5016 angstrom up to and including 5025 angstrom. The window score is 0.533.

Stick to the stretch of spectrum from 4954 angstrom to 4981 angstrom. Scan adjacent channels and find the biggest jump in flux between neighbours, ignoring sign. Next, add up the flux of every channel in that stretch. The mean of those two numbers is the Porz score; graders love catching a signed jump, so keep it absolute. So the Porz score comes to 211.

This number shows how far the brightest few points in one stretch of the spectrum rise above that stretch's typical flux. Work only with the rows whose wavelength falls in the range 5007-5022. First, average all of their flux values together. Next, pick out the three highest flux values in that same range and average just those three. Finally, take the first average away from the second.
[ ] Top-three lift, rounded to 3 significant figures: 1.13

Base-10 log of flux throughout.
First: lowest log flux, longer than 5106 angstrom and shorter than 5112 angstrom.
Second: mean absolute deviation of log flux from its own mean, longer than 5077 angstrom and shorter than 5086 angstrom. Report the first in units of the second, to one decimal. 93.1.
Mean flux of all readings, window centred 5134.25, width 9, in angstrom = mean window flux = 23.1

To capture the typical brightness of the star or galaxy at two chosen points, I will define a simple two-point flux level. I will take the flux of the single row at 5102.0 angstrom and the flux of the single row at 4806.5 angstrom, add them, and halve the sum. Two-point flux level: 23.6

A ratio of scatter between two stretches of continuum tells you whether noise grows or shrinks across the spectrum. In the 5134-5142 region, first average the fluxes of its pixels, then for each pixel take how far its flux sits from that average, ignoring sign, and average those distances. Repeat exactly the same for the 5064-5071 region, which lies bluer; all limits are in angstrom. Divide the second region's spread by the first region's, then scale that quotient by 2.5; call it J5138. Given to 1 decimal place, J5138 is 2.2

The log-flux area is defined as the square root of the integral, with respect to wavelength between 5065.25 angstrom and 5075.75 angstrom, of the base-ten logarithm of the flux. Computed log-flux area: 3.79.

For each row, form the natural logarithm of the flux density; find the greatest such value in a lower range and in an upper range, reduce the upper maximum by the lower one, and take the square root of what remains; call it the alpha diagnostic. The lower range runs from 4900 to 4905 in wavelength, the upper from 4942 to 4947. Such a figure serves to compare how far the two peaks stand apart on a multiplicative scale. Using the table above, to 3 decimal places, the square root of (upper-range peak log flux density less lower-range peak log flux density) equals 0.263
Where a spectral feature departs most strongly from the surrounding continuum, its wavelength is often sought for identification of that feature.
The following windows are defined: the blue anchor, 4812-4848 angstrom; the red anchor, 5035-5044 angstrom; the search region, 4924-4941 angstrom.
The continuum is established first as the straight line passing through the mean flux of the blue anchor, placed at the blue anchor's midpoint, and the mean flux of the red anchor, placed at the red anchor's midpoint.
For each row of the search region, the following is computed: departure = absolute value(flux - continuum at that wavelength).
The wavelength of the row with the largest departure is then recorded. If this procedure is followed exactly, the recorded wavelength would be 4931.0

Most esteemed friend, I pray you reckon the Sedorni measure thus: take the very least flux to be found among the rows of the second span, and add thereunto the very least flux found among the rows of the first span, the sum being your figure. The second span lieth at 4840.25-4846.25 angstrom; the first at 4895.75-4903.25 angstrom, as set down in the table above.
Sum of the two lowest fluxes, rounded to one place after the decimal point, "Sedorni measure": 46.5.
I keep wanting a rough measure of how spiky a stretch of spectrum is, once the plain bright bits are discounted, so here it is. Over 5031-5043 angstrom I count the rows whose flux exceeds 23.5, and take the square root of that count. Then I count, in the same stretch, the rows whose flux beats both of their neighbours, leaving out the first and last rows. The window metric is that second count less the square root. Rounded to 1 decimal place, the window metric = 1.0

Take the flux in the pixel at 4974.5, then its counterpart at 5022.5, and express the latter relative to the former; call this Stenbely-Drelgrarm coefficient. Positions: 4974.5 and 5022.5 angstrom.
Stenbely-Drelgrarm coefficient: 0.96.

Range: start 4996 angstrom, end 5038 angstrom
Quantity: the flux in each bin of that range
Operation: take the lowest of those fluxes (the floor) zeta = 21.51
